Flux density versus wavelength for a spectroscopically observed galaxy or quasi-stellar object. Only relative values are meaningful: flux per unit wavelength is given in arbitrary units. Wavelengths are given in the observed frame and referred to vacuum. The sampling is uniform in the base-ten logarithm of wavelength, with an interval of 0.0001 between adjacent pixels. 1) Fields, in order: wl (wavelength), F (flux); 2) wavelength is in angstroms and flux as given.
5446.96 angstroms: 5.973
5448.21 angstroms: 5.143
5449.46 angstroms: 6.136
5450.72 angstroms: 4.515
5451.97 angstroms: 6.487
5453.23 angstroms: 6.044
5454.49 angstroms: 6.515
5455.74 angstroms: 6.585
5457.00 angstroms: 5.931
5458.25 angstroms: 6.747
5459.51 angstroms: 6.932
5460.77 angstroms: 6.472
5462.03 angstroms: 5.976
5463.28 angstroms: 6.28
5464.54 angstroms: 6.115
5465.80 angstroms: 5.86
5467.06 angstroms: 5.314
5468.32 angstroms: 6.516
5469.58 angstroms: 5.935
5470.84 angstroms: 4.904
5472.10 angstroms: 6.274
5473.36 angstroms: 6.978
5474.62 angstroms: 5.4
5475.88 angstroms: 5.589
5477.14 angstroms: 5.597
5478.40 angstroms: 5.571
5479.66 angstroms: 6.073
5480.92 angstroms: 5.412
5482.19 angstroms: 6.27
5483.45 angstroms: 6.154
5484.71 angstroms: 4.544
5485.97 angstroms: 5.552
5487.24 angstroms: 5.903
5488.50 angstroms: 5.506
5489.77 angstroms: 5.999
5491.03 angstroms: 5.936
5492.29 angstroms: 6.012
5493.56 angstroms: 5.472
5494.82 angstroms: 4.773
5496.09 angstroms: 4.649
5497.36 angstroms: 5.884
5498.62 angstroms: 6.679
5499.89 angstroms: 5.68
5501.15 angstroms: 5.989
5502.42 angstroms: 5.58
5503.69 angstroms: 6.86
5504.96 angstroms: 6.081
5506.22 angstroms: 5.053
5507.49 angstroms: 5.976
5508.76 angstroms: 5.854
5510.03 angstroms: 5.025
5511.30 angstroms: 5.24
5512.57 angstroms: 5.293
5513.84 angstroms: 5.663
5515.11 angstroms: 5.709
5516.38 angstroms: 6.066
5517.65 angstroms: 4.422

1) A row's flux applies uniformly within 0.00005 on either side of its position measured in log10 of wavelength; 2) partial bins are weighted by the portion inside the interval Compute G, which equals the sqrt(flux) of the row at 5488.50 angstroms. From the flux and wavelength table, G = 2.35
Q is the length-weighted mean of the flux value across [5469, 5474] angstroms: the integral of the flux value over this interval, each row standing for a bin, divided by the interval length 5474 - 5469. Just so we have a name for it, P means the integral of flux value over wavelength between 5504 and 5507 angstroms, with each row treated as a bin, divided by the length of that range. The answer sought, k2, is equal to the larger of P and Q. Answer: 6.02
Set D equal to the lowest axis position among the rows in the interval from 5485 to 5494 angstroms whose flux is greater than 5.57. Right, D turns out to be 5487.24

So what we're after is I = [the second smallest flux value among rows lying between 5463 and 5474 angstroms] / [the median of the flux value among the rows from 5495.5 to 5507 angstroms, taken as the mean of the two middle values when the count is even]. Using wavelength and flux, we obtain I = 0.90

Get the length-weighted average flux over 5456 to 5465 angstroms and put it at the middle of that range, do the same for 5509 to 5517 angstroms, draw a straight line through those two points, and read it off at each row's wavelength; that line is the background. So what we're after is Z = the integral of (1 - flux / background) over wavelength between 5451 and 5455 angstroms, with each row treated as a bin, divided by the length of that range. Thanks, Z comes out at 0.05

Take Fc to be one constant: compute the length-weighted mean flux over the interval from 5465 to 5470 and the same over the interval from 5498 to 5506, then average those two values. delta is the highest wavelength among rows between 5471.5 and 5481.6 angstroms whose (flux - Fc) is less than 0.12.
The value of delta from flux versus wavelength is 5480.92 angstroms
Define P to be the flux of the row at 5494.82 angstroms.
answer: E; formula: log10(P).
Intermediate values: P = 4.773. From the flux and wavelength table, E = 0.68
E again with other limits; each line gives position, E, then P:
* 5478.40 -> 0.75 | 5.571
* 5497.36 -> 0.77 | 5.884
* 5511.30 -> 0.72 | 5.24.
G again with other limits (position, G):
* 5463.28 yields 2.51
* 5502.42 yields 2.36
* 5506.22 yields 2.25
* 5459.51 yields 2.63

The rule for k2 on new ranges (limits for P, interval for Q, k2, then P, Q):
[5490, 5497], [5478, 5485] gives 5.73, 5.42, 5.73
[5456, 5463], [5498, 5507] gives 6.42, 6.42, 5.99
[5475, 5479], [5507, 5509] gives 5.92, 5.58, 5.92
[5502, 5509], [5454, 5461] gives 6.54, 5.91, 6.54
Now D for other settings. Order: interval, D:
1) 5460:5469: 5460.77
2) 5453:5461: 5453.23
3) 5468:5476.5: 5468.32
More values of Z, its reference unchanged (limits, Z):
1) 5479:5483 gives 0.02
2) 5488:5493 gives 0.00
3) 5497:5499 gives -0.09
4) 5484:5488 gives 0.10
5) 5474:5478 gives 0.10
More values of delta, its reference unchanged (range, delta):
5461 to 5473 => 5470.84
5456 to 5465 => 5464.54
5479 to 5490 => 5489.77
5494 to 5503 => 5502.42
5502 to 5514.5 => 5513.84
